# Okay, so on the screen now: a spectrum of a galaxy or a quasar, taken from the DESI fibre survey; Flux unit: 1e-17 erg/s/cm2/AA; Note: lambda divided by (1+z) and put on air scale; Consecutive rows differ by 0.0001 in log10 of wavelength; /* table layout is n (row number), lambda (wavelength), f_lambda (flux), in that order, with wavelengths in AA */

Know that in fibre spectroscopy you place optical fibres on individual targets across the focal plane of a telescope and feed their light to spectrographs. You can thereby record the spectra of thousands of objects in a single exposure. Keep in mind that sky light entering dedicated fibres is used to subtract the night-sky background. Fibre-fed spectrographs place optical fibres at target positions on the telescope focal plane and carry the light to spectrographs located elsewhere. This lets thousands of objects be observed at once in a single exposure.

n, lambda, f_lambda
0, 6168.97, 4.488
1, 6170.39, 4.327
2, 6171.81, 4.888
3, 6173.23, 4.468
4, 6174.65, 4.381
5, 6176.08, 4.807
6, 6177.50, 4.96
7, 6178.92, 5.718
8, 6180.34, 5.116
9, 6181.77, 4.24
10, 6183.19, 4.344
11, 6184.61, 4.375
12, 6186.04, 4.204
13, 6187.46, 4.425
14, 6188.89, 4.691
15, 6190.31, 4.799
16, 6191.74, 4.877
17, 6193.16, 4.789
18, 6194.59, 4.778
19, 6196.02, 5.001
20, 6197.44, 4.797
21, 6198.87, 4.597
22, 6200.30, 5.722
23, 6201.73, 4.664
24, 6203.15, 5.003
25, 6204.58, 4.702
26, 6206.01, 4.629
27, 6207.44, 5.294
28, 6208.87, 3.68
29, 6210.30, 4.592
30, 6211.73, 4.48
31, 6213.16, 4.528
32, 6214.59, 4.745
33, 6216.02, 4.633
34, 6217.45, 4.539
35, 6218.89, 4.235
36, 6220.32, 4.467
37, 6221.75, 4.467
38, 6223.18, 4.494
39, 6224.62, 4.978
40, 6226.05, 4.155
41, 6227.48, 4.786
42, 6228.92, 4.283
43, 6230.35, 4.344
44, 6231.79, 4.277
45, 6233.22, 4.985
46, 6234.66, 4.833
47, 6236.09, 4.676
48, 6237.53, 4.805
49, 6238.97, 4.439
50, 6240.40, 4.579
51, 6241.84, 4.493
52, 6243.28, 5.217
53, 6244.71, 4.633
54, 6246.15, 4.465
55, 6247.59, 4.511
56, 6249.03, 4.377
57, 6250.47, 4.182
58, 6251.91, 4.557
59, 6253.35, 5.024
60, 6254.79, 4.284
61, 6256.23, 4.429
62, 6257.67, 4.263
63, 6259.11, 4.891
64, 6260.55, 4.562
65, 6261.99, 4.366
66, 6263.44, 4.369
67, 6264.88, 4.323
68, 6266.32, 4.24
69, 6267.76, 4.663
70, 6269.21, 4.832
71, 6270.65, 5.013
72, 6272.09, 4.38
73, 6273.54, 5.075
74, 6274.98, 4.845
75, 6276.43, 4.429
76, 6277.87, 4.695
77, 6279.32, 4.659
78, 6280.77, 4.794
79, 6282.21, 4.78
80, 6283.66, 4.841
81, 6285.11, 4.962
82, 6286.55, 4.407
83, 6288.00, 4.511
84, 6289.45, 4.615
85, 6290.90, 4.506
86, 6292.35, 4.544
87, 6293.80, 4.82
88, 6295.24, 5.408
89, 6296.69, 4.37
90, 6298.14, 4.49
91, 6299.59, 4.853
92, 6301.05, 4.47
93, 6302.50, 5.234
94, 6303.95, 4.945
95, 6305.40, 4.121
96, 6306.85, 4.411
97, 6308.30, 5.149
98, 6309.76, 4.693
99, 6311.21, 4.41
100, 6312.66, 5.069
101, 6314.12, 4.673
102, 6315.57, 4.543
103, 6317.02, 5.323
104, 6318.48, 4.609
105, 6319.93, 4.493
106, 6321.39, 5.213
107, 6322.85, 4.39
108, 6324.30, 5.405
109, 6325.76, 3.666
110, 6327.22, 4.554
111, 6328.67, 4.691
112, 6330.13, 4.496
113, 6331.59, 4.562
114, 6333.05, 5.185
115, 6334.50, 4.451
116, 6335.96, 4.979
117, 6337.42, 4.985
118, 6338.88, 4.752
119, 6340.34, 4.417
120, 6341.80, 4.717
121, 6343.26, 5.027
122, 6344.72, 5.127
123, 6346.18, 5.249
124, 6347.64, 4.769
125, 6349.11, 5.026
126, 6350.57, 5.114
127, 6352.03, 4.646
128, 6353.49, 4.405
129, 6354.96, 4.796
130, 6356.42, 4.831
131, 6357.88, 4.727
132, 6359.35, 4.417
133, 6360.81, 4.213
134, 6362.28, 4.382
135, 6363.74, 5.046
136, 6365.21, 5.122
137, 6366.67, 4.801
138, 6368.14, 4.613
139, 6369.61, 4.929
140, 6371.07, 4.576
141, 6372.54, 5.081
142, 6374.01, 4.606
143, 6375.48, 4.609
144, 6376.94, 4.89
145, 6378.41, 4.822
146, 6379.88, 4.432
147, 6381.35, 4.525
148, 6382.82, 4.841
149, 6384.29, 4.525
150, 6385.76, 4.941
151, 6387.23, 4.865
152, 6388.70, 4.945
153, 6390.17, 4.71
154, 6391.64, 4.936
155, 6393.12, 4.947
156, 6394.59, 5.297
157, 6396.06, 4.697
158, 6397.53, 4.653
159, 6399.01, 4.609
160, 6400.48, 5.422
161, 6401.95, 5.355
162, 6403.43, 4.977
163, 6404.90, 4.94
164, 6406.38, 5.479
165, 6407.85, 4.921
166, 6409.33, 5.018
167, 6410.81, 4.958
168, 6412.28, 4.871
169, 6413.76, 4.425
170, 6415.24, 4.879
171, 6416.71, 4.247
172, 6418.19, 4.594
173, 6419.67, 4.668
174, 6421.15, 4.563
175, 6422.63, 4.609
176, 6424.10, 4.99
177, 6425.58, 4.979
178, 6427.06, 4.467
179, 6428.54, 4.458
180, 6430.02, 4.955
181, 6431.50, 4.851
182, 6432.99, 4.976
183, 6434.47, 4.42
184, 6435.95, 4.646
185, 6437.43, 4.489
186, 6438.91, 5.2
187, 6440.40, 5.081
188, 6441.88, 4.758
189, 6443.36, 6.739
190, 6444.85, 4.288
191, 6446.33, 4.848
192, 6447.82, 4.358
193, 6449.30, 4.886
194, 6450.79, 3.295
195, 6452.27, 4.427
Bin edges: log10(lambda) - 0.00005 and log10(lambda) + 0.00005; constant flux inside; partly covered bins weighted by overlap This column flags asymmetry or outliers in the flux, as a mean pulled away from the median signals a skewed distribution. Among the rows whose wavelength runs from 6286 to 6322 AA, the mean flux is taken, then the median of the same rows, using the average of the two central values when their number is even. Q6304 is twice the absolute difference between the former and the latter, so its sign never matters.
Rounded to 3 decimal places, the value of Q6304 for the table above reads 0.212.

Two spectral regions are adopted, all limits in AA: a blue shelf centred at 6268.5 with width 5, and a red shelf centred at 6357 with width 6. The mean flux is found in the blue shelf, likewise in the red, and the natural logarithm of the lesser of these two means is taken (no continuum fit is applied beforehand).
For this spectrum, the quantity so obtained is 1.54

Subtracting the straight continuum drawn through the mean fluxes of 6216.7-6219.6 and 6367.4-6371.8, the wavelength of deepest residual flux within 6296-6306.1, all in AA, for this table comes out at 6305.40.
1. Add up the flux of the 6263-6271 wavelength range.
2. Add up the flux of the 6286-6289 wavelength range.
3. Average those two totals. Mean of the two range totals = 18.2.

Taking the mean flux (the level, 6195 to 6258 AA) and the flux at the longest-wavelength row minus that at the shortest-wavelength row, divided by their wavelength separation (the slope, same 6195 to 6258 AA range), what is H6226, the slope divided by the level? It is -0.003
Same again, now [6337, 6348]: -0.004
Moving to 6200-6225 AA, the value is -0.007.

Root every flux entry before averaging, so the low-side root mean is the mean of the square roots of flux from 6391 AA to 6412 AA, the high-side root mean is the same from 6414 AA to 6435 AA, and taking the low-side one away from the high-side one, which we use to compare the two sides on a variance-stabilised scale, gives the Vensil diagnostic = -0.074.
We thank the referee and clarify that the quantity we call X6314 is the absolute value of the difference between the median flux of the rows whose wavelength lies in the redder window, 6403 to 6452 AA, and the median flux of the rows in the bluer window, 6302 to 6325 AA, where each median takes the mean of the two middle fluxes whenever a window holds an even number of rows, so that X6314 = 0.168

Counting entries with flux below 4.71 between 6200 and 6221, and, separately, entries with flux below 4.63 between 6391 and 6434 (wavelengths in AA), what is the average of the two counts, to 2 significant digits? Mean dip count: 9.5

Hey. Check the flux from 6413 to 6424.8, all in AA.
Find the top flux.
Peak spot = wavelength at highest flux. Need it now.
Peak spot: 6424.10 AA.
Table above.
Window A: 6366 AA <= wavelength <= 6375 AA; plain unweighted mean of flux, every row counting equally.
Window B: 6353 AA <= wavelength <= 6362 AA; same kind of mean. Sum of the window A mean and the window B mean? 9.3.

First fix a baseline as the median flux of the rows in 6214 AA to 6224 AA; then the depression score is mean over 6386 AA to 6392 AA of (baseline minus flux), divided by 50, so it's -0.0074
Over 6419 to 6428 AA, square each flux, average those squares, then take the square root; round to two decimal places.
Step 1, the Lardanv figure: 4.72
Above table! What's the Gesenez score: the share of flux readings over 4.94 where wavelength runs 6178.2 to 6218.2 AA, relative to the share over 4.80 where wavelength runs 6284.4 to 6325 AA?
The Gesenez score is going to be 0.55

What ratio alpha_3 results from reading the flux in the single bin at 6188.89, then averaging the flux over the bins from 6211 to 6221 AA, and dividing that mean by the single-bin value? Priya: 0.96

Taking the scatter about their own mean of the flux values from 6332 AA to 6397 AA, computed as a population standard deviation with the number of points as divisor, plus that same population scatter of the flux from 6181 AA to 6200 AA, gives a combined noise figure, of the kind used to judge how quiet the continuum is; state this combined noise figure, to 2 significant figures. 0.51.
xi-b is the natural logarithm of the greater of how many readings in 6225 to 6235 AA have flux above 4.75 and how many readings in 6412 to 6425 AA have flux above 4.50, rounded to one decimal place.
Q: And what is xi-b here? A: 1.9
